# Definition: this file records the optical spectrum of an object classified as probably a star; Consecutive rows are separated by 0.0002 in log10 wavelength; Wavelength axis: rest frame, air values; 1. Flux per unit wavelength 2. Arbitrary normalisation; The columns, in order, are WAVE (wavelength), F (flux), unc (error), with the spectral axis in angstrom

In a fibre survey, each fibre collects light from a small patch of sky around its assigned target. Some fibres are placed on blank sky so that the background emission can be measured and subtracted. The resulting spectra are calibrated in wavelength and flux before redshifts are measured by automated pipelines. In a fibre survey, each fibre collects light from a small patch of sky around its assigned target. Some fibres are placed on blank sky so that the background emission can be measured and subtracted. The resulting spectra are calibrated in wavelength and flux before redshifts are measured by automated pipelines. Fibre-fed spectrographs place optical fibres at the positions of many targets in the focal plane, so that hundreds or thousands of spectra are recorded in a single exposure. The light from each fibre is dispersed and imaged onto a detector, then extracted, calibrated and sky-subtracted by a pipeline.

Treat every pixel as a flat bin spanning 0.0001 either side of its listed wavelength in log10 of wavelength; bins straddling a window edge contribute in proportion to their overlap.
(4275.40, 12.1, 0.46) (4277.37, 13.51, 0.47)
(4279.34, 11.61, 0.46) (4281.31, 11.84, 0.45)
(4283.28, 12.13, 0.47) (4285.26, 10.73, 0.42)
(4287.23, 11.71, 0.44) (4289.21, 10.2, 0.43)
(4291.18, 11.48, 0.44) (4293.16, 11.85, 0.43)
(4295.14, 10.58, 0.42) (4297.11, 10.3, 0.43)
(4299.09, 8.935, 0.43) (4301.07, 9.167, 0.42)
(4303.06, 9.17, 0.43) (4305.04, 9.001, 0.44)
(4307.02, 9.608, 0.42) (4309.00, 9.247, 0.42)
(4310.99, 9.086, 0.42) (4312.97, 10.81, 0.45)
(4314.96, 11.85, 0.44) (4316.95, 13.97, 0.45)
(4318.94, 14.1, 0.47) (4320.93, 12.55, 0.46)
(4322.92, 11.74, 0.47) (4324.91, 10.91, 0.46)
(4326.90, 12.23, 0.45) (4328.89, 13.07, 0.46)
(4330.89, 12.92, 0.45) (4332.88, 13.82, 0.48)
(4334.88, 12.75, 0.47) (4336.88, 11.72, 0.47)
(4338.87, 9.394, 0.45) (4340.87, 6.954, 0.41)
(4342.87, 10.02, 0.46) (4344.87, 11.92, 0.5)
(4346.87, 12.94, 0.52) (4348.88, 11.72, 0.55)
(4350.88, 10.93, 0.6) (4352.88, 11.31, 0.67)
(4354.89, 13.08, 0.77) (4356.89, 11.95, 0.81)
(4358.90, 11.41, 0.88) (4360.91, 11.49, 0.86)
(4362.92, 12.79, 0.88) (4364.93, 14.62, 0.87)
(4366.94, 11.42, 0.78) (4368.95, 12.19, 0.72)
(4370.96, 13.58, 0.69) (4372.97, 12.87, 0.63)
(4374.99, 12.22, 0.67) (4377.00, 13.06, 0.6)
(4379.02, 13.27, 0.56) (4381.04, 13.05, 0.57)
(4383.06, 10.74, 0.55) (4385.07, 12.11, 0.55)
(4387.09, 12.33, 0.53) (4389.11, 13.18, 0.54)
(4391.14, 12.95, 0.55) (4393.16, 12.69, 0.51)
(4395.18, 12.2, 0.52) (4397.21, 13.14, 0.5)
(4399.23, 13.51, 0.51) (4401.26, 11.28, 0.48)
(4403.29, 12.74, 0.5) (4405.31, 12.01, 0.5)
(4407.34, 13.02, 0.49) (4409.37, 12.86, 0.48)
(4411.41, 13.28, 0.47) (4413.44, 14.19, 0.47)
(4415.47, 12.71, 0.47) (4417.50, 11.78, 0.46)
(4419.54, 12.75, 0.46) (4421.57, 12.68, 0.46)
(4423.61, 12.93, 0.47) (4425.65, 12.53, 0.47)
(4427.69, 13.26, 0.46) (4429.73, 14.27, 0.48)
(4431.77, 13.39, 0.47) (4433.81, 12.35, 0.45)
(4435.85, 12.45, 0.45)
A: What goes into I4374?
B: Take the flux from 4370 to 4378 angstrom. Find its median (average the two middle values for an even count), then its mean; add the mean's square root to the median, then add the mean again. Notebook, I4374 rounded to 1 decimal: 29.5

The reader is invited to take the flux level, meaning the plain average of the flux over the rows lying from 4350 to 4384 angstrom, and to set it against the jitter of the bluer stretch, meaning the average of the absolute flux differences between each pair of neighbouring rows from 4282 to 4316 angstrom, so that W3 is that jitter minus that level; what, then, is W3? -11.6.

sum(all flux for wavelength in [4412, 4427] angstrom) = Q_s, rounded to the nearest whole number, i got 90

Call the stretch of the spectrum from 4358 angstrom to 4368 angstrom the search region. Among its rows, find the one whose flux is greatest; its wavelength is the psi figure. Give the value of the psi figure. 4364.93 angstrom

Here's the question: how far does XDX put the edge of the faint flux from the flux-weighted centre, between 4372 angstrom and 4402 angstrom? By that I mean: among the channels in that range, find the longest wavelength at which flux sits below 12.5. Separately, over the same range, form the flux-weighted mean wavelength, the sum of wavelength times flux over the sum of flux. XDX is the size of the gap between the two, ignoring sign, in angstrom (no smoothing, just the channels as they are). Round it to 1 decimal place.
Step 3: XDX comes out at 14.2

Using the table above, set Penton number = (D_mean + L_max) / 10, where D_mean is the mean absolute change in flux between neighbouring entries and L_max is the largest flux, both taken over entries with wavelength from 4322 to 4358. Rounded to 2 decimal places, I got 1.51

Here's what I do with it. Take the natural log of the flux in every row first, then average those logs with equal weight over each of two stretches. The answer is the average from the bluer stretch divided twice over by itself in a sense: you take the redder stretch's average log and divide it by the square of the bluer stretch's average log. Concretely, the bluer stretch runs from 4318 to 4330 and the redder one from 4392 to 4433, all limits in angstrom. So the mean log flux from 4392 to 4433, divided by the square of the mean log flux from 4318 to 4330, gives 0.40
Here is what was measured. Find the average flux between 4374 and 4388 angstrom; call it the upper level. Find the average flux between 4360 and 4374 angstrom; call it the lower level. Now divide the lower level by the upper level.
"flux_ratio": 1.03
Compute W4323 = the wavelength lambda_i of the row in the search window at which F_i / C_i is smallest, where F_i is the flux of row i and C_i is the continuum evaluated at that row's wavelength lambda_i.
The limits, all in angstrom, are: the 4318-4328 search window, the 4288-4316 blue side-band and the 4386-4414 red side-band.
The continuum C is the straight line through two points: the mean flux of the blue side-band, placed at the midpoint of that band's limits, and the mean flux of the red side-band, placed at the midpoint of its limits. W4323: 4324.91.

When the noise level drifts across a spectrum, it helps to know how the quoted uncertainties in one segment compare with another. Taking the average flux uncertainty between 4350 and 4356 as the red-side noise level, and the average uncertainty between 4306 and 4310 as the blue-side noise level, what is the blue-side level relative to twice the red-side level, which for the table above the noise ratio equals 0.31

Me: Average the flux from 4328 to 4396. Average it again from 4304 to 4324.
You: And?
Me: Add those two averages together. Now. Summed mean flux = 23.3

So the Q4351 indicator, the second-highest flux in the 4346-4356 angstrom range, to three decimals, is 12.940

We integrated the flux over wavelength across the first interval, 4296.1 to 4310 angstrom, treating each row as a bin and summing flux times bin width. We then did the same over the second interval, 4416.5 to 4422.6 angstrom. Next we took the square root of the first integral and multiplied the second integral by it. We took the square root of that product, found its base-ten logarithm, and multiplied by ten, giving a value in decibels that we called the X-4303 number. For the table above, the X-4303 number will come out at 14.7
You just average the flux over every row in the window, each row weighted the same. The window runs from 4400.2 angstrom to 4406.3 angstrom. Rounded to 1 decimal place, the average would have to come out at 12.0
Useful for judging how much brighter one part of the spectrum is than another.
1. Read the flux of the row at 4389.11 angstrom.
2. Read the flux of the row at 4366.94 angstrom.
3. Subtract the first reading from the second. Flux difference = -1.8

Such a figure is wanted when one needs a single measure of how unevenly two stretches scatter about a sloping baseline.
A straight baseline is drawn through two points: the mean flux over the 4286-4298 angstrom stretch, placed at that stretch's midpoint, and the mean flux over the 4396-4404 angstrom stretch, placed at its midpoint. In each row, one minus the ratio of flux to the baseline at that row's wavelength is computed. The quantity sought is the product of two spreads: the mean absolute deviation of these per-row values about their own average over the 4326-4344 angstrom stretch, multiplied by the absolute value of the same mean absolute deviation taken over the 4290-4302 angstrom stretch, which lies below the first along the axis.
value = 0.013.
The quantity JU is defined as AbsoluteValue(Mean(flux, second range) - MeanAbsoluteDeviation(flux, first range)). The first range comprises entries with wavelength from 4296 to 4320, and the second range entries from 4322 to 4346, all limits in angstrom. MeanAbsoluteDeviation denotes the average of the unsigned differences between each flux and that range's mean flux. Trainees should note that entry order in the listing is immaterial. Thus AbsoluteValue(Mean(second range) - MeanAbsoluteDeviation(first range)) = 10.0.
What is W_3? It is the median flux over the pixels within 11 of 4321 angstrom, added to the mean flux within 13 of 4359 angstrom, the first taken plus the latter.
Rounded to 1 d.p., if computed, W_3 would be 24.5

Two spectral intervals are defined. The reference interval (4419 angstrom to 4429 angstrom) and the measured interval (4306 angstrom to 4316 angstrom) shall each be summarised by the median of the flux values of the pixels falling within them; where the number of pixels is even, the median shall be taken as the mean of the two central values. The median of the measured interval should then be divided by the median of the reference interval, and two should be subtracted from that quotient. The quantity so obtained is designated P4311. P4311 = -1.25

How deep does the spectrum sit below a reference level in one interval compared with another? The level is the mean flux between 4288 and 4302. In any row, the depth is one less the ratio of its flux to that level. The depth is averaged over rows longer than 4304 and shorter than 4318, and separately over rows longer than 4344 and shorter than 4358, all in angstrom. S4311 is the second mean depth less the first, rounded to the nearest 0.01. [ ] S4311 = -0.14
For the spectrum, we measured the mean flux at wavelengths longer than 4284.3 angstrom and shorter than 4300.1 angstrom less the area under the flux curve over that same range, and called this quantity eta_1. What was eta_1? -159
